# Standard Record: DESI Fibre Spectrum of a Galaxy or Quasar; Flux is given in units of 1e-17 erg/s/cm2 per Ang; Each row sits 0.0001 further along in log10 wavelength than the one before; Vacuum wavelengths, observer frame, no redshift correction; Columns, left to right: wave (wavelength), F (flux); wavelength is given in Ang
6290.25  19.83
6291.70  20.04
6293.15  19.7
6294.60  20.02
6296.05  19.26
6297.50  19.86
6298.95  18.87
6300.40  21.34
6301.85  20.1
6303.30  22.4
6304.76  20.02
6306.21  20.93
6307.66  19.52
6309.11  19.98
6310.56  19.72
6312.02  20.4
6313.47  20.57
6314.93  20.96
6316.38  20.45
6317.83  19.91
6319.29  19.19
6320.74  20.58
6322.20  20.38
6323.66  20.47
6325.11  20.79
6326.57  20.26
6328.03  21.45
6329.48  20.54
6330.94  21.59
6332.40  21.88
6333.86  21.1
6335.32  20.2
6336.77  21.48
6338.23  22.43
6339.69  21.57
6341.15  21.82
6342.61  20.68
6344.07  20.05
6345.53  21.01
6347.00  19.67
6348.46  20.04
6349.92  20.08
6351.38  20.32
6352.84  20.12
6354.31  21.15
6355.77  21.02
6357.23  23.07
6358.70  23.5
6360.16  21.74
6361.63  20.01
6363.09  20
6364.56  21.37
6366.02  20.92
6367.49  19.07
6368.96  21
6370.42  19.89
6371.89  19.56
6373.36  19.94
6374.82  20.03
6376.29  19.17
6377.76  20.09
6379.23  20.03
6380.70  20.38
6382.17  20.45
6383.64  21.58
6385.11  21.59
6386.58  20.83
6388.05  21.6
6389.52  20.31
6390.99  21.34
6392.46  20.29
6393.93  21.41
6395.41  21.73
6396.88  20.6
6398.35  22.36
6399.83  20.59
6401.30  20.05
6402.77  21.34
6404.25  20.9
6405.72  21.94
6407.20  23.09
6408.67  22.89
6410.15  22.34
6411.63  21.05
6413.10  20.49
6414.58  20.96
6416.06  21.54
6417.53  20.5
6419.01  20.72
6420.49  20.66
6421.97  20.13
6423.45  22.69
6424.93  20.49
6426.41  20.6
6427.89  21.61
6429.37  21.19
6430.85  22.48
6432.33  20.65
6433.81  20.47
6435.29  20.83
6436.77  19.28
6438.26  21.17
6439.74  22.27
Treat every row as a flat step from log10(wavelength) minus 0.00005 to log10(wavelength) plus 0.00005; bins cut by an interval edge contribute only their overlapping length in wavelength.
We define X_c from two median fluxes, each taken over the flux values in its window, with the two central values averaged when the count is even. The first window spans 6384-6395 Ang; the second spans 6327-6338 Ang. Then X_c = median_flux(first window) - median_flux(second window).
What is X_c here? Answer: -0.11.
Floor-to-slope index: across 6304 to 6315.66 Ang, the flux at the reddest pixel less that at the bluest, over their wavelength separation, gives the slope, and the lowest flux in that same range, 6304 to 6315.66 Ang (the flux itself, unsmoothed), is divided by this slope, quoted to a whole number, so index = 211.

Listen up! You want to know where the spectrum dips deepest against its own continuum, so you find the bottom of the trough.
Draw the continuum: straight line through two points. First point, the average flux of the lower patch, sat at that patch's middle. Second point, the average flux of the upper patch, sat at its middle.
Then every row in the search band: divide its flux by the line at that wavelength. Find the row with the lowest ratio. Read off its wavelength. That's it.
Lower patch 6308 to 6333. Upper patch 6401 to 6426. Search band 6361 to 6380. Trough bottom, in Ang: 6367.49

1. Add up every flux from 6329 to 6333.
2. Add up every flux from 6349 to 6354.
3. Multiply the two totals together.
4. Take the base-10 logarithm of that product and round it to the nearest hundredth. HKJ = 3.59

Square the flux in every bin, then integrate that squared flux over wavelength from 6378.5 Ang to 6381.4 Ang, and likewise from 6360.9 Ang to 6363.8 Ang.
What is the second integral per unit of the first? 0.98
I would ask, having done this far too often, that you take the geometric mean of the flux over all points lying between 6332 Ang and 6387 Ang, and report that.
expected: 20.7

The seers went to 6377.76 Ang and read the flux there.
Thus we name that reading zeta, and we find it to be 20.09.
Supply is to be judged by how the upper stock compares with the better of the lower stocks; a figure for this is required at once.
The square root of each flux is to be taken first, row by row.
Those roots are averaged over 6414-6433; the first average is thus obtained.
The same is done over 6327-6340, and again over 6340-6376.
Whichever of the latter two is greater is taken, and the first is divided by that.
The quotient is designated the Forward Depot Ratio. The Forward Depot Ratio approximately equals 0.994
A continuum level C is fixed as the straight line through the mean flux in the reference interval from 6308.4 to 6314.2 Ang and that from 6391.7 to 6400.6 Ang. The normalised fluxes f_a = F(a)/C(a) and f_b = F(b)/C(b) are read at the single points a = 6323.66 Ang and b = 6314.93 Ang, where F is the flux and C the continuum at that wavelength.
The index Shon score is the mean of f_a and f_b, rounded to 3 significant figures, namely 1.02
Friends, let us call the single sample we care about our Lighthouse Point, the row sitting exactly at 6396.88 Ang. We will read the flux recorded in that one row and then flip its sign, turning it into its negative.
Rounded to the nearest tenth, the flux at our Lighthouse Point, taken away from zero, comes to -20.6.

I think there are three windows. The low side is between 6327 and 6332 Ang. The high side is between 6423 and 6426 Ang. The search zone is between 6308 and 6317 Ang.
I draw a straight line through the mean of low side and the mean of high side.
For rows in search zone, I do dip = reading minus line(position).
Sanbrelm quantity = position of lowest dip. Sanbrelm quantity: 6310.56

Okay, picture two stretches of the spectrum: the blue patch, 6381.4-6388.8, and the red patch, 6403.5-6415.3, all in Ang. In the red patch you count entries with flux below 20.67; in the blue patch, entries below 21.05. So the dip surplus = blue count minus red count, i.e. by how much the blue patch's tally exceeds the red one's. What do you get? 1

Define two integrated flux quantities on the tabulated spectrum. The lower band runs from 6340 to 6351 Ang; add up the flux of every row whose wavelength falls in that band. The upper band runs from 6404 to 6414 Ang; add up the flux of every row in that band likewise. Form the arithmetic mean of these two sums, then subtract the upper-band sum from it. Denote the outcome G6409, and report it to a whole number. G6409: -5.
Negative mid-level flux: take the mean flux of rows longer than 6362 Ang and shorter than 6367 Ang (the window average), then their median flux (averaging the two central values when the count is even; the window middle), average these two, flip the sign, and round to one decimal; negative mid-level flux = -20.8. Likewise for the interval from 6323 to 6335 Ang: -21.0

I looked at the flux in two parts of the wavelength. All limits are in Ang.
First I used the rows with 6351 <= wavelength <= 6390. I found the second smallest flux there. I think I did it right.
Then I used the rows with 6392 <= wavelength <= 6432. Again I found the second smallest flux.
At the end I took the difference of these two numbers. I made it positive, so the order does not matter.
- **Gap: 1.0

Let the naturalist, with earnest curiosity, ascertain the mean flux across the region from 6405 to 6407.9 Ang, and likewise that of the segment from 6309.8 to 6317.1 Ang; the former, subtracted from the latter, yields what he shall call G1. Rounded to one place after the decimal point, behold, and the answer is -2.1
